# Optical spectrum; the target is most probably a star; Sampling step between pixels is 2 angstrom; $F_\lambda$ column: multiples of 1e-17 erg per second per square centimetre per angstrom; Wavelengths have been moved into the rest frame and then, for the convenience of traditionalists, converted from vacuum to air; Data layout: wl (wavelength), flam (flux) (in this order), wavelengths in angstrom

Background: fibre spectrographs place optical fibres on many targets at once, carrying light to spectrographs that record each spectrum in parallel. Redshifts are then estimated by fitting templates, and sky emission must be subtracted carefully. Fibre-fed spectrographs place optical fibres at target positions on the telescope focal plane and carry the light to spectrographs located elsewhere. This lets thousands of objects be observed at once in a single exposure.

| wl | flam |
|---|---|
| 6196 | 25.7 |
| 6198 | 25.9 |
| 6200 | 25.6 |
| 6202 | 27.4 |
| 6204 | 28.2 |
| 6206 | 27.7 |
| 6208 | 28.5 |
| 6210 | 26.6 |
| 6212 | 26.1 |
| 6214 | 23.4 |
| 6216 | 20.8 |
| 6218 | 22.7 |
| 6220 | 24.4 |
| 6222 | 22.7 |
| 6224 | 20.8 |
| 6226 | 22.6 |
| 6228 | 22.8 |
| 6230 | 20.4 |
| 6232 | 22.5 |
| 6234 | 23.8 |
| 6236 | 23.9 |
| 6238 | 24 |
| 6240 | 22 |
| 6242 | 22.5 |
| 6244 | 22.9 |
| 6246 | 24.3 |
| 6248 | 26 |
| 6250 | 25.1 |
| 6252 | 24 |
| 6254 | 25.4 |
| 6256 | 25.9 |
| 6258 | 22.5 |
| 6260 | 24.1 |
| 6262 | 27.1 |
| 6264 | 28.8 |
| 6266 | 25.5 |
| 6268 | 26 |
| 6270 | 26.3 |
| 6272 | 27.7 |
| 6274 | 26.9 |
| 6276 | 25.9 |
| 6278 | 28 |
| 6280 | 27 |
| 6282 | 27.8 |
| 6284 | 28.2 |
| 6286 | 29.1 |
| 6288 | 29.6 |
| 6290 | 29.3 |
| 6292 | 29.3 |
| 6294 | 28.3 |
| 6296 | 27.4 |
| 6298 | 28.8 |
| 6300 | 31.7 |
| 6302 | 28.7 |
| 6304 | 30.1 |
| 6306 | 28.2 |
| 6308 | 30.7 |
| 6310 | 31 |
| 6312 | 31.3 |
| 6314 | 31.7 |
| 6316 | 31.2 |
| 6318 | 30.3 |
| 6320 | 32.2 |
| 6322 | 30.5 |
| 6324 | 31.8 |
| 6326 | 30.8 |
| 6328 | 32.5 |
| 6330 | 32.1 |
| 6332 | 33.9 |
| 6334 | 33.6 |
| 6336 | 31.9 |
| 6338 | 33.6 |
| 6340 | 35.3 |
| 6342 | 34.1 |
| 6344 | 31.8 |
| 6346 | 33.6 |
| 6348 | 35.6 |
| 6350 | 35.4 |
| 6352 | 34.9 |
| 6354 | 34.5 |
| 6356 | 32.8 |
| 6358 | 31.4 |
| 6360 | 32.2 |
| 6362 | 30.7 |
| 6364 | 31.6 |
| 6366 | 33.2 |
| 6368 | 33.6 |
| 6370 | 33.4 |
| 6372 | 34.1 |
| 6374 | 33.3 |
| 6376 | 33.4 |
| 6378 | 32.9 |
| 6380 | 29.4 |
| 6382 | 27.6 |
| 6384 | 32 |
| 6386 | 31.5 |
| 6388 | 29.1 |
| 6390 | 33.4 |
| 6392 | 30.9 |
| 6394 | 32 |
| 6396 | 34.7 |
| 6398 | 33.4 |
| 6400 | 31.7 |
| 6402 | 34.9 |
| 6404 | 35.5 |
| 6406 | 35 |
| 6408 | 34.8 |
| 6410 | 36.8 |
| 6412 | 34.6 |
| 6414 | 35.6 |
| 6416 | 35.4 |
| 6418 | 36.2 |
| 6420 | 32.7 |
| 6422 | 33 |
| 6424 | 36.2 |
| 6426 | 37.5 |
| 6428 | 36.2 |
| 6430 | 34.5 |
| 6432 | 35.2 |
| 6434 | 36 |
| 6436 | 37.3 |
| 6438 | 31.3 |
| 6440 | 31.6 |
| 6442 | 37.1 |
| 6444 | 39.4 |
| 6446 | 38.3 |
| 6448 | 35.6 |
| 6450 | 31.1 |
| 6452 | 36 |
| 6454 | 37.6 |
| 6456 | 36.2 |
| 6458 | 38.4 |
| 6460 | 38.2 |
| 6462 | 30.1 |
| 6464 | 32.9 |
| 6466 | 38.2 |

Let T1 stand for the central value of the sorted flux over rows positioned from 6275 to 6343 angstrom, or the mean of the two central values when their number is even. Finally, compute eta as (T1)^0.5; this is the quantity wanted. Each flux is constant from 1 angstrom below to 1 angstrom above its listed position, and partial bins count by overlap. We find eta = 5.5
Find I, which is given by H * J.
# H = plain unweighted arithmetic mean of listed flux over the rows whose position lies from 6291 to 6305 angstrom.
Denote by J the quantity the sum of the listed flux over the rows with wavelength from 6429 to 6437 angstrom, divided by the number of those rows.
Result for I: 1043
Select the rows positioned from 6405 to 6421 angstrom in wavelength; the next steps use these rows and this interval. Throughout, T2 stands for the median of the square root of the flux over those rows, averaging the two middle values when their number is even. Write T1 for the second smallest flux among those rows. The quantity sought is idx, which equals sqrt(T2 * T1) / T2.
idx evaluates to 2.41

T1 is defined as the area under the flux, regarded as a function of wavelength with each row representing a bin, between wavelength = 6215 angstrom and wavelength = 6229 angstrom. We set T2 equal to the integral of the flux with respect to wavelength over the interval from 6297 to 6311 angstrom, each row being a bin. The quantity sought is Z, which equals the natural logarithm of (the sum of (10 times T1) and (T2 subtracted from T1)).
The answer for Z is 8.02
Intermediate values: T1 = 314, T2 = 418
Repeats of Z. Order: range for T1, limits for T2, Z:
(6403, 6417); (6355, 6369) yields 8.52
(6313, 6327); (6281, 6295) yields 8.39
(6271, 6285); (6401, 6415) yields 8.22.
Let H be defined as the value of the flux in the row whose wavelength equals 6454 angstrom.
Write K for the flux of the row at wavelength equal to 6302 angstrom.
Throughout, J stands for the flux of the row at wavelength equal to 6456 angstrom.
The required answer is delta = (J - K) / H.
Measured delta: 0.20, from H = 37.6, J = 36.2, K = 28.7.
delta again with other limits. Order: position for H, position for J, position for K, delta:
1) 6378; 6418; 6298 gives 0.22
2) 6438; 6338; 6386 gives 0.07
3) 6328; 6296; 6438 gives -0.12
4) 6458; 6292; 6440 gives -0.06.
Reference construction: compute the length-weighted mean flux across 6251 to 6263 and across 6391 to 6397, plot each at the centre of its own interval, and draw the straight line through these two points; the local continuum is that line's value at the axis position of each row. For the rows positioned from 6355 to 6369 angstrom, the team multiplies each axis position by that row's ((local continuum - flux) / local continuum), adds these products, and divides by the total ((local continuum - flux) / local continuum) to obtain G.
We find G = 6362.4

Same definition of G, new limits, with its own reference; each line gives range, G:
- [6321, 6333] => 6327.8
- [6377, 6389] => 6384.3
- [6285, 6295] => 6289.5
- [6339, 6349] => 6343.9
